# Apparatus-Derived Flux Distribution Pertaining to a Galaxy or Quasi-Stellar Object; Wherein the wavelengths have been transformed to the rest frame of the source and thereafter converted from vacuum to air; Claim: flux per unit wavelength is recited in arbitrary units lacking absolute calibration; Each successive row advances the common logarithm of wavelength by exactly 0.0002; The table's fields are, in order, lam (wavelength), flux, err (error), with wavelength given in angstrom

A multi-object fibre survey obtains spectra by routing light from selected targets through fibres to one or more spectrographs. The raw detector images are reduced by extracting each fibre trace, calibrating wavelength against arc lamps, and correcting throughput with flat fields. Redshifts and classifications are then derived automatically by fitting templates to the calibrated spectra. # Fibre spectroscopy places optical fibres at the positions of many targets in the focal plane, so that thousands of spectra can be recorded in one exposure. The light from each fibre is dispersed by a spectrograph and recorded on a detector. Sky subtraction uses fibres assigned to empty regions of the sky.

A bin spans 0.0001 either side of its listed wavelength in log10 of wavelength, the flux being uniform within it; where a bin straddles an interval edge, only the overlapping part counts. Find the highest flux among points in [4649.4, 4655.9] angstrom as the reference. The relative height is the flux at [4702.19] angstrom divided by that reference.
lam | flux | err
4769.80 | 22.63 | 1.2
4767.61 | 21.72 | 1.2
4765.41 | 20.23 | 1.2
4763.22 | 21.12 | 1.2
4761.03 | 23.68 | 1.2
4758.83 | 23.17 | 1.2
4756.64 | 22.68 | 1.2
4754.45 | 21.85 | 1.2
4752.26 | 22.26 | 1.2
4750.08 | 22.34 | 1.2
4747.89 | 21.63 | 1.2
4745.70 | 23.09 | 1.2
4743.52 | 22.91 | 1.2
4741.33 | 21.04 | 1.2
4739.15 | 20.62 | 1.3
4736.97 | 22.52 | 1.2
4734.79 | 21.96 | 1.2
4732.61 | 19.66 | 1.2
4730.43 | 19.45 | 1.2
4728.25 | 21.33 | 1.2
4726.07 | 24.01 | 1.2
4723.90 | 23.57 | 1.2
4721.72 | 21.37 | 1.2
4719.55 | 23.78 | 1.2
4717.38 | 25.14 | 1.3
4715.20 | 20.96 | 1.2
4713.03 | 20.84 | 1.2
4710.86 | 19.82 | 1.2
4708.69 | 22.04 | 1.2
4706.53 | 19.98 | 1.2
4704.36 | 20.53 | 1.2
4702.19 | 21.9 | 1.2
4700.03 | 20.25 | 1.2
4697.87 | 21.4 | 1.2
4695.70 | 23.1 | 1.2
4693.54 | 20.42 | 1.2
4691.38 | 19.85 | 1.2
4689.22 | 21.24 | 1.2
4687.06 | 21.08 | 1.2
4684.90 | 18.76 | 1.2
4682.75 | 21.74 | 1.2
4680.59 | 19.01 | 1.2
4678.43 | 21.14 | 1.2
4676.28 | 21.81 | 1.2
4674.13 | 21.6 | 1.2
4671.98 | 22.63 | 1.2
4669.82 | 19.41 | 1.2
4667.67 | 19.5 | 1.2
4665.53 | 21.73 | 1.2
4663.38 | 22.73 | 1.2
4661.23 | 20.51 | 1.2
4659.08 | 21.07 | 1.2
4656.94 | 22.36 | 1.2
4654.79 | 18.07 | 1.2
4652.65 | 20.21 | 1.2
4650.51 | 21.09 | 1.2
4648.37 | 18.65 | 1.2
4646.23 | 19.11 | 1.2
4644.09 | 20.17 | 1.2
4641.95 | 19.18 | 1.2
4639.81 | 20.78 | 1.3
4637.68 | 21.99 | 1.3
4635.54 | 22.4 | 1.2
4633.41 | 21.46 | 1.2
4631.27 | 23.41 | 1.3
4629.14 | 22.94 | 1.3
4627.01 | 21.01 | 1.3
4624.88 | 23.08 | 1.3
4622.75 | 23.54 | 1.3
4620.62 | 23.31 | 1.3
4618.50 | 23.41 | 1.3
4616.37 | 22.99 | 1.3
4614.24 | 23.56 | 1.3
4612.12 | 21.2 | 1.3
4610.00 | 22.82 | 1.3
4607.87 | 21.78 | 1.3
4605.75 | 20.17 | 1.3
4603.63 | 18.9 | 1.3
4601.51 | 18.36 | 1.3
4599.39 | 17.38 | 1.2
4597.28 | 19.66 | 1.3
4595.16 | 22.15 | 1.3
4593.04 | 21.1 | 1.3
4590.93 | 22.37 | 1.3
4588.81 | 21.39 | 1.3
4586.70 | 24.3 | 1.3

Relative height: 1.04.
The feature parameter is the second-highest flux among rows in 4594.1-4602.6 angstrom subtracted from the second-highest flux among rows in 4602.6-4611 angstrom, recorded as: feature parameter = 2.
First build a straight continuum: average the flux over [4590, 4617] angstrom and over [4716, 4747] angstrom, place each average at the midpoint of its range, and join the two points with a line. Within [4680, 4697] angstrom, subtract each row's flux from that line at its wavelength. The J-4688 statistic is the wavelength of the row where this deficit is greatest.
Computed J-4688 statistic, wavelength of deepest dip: 4684.90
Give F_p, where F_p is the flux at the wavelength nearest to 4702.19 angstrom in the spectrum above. 21.9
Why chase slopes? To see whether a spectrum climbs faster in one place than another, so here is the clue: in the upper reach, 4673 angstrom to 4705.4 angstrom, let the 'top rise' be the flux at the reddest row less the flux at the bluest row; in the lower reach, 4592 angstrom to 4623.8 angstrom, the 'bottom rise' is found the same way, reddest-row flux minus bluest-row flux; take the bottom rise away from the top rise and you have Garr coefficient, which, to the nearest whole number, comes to -4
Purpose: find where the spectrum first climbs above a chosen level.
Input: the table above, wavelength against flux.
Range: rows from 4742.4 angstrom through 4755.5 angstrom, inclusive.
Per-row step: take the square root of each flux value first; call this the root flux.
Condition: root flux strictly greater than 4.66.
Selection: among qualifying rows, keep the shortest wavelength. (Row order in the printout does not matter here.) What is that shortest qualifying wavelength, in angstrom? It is 4743.52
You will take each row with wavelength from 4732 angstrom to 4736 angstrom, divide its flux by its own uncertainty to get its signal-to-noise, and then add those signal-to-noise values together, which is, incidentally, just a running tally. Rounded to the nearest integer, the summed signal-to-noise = 35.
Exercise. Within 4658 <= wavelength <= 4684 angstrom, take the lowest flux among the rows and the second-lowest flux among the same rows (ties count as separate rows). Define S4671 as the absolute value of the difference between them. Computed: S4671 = 0.40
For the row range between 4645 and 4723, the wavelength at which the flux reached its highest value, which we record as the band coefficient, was 4717.38 angstrom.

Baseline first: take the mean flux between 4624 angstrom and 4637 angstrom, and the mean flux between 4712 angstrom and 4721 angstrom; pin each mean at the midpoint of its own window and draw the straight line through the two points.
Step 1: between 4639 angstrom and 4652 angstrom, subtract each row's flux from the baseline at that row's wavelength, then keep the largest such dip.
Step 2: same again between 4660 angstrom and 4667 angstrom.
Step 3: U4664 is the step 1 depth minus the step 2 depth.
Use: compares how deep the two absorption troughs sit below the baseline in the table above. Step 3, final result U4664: 1.8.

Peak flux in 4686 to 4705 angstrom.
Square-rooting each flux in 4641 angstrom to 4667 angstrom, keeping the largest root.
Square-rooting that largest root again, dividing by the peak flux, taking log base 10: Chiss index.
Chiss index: -1.02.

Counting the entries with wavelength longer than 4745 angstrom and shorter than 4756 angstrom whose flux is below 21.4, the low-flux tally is 0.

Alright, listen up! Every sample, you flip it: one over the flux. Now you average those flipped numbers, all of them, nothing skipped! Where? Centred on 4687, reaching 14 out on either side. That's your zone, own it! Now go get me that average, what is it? 0.0480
